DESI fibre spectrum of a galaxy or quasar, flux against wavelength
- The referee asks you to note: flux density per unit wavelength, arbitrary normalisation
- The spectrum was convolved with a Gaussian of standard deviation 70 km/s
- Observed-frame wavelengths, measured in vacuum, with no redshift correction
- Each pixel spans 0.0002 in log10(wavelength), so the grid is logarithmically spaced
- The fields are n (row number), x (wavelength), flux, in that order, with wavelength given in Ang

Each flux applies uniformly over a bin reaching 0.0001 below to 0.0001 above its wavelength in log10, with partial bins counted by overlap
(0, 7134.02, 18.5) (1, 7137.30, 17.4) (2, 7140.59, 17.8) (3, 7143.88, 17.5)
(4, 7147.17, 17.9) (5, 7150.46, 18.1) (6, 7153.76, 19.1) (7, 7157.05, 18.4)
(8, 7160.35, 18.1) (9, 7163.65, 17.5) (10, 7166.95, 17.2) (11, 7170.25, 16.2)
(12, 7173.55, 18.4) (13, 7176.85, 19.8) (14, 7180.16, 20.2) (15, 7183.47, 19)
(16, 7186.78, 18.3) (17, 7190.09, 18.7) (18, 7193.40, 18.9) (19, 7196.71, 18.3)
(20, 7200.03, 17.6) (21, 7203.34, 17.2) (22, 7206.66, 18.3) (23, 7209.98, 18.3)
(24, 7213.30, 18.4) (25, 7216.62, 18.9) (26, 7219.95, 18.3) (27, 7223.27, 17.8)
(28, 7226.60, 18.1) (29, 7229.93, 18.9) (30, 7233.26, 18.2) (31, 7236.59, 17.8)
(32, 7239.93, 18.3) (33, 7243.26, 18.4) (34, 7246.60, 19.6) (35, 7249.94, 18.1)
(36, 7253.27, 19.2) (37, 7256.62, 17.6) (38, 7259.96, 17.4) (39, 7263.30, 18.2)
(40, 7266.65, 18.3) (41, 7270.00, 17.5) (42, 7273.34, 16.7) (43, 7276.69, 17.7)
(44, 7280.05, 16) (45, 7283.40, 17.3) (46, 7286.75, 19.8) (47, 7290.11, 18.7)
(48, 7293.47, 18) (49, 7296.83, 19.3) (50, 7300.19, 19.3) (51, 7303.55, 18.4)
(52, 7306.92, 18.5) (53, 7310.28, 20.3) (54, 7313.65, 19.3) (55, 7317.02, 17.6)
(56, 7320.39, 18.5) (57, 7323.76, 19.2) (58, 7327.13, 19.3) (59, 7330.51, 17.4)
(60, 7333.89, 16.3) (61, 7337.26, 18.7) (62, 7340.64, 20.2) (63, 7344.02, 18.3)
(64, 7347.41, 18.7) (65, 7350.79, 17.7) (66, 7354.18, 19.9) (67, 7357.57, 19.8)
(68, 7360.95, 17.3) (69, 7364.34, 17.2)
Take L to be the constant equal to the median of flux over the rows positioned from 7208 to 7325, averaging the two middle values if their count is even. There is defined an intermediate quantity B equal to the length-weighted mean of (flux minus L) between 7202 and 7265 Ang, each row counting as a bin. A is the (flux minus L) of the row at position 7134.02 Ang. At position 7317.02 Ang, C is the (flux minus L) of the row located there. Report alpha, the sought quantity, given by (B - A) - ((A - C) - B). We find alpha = -1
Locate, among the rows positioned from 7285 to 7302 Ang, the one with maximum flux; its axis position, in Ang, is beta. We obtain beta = 7286.75 Ang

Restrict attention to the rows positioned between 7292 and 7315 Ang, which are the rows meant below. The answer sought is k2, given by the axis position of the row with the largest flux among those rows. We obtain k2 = 7310.28 Ang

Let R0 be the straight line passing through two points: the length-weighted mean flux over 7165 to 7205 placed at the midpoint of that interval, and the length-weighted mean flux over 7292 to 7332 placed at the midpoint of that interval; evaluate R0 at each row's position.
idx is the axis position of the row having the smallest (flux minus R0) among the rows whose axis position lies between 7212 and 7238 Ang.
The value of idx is 7236.59 Ang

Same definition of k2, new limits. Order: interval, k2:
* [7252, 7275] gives 7253.27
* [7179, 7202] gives 7180.16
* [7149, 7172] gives 7153.76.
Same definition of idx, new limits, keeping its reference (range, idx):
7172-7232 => 7203.34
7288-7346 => 7333.89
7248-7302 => 7280.05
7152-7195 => 7170.25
